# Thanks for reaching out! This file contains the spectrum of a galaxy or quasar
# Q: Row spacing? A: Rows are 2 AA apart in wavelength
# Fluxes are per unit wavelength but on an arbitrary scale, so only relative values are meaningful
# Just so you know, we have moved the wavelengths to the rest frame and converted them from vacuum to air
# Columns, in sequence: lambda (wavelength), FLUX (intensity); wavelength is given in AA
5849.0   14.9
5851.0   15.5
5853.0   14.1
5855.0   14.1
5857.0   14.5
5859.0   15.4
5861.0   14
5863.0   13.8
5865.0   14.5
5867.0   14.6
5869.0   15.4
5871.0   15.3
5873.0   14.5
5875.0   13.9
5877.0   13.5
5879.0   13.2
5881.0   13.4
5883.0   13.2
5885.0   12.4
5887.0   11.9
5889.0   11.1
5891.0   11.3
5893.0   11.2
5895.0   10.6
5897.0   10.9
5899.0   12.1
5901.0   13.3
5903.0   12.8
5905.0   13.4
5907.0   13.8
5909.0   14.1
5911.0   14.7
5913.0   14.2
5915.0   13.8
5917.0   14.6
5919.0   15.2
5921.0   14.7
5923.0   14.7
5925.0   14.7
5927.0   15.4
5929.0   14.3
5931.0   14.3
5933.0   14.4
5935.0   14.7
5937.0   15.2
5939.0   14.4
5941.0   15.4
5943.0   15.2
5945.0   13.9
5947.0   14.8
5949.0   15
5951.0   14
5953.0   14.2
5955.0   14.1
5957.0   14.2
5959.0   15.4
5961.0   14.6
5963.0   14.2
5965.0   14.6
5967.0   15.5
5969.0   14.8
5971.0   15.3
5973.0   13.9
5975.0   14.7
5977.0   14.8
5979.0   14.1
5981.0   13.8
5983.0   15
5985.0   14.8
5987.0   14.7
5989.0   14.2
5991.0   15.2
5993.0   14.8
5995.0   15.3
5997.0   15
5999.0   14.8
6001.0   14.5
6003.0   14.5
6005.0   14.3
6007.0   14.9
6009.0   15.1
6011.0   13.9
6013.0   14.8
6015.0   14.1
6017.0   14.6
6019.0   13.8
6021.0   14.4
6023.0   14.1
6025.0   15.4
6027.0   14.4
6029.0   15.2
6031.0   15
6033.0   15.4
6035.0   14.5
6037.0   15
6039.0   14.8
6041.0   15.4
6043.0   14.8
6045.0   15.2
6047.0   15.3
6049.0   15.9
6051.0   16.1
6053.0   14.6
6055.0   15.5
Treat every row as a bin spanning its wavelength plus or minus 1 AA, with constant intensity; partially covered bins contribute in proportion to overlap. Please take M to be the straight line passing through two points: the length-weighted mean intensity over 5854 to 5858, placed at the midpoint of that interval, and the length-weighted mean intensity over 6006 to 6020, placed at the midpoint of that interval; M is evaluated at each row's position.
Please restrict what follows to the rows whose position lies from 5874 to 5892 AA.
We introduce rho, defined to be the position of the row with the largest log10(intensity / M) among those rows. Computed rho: 5875.0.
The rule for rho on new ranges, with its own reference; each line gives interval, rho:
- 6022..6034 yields 6025.0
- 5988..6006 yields 5995.0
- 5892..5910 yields 5909.0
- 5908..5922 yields 5919.0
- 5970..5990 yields 5971.0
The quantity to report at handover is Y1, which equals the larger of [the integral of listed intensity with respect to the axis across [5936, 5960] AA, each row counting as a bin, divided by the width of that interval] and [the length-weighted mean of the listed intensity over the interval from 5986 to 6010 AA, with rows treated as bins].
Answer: 14.8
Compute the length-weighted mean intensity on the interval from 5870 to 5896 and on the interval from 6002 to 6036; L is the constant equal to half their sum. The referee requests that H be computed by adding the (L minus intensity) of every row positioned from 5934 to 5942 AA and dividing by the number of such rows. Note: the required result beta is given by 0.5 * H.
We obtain -0.63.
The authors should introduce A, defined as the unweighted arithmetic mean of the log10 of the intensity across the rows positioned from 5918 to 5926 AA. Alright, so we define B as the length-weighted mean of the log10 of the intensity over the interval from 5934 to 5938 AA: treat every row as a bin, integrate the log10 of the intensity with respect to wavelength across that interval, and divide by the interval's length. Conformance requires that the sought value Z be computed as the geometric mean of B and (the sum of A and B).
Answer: 1.660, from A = 1.17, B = 1.17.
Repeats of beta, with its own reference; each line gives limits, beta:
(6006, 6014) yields -0.50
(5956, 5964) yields -0.46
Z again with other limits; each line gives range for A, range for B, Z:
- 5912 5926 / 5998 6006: 1.644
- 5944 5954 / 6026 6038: 1.654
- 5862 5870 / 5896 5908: 1.581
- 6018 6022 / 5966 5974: 1.649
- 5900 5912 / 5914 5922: 1.635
